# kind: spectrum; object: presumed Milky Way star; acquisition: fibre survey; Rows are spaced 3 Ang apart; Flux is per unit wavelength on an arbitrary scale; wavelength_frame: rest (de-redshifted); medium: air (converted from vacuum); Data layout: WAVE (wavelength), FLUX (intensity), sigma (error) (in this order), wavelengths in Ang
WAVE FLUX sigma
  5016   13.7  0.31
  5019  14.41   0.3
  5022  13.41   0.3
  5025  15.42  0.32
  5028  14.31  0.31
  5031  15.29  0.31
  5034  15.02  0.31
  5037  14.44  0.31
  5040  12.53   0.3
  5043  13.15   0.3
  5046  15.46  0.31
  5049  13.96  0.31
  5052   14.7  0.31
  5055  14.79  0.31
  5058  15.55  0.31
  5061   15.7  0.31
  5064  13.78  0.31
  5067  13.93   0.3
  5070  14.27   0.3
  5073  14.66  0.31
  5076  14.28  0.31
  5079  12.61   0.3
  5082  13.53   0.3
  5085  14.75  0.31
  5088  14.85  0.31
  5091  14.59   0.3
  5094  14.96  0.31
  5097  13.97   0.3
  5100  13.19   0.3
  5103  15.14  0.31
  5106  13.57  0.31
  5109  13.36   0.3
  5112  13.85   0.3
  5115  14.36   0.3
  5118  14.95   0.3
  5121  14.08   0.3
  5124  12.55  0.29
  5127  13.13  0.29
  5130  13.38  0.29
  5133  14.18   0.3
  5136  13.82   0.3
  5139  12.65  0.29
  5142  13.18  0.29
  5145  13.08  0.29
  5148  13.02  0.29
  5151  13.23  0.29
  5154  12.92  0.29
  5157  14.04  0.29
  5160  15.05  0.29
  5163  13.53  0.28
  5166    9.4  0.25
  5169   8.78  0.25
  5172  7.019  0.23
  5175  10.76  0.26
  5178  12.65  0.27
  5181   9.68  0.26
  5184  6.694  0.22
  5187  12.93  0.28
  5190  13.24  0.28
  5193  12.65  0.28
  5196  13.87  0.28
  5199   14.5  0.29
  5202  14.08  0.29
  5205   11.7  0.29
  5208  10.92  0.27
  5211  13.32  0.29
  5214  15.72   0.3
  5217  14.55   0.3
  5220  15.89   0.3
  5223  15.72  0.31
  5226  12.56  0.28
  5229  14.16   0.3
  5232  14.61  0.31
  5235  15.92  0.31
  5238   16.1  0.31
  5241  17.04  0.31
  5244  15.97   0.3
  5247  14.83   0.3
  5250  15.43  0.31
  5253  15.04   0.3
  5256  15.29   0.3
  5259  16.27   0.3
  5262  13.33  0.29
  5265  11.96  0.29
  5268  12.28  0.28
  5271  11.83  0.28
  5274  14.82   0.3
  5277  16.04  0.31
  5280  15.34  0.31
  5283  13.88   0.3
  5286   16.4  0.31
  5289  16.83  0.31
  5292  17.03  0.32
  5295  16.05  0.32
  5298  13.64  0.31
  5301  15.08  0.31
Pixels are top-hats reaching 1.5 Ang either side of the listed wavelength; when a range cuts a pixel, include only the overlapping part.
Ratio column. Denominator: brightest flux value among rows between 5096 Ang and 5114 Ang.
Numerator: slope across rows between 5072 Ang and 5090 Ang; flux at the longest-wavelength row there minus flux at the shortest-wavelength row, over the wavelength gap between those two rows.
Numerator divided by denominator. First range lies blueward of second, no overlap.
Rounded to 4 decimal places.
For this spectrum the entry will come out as 0.0008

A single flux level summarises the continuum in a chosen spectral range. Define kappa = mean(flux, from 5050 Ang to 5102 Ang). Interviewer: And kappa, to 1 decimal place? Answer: 14.4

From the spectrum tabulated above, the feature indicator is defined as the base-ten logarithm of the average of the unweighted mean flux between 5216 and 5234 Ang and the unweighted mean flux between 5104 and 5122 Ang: 1.16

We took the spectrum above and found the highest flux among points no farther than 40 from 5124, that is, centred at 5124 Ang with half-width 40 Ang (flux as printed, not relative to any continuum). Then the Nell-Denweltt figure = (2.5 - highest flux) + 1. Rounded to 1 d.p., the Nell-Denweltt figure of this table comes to -11.6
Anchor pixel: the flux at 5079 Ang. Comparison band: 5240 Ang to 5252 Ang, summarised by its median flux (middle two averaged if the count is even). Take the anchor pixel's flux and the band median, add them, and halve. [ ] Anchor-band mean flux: 14.2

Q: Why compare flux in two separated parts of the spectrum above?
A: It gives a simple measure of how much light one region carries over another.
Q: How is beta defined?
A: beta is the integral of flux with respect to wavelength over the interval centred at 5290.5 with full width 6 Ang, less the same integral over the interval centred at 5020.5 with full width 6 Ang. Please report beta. 18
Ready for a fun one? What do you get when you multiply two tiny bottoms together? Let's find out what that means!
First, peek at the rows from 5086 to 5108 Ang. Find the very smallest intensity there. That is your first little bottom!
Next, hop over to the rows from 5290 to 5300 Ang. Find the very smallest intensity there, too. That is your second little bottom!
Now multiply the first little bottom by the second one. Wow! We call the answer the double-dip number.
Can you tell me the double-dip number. 180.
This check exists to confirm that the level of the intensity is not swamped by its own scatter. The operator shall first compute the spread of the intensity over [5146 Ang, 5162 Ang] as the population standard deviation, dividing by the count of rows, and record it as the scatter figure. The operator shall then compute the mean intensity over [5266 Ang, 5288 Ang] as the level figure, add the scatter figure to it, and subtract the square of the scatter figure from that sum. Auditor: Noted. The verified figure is 14.5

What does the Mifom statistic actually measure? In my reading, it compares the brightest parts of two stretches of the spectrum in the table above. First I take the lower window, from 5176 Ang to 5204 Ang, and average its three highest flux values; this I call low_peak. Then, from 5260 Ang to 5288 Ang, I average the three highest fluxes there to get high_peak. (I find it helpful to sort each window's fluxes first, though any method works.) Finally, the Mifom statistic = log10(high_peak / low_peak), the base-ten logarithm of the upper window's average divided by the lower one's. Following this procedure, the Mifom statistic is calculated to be 0.051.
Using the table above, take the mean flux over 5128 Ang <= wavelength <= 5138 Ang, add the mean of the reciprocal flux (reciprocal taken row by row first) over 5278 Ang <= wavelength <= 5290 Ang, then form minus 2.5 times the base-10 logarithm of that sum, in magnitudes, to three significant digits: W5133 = -2.85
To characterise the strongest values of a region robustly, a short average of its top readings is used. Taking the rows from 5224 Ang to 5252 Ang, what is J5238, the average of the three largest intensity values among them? 16.4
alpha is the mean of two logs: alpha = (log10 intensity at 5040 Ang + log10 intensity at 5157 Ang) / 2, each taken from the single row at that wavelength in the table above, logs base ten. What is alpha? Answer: 1.12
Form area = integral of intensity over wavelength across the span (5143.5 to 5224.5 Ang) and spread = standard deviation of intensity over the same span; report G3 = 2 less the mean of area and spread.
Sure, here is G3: -508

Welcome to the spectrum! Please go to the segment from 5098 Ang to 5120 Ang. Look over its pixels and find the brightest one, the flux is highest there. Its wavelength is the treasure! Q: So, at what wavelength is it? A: 5103 Ang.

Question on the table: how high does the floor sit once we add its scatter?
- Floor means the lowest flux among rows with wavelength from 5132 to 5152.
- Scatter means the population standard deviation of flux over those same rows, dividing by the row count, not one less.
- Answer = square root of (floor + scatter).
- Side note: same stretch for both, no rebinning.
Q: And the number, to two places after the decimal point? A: 3.62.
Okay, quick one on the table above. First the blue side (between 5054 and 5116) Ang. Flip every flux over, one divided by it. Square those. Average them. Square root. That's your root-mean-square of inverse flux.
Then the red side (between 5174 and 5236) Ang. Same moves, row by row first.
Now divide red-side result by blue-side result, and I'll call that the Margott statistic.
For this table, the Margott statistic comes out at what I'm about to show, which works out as 1.16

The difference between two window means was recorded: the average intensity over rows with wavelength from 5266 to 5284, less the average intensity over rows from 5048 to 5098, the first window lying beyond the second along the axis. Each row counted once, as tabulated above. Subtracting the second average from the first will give -0.4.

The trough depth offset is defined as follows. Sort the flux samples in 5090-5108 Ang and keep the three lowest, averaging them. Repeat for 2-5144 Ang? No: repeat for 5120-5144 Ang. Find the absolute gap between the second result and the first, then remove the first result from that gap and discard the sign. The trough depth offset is 12.8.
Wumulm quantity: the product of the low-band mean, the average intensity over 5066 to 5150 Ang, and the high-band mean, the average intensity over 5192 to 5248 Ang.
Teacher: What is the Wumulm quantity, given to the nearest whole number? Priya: 200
